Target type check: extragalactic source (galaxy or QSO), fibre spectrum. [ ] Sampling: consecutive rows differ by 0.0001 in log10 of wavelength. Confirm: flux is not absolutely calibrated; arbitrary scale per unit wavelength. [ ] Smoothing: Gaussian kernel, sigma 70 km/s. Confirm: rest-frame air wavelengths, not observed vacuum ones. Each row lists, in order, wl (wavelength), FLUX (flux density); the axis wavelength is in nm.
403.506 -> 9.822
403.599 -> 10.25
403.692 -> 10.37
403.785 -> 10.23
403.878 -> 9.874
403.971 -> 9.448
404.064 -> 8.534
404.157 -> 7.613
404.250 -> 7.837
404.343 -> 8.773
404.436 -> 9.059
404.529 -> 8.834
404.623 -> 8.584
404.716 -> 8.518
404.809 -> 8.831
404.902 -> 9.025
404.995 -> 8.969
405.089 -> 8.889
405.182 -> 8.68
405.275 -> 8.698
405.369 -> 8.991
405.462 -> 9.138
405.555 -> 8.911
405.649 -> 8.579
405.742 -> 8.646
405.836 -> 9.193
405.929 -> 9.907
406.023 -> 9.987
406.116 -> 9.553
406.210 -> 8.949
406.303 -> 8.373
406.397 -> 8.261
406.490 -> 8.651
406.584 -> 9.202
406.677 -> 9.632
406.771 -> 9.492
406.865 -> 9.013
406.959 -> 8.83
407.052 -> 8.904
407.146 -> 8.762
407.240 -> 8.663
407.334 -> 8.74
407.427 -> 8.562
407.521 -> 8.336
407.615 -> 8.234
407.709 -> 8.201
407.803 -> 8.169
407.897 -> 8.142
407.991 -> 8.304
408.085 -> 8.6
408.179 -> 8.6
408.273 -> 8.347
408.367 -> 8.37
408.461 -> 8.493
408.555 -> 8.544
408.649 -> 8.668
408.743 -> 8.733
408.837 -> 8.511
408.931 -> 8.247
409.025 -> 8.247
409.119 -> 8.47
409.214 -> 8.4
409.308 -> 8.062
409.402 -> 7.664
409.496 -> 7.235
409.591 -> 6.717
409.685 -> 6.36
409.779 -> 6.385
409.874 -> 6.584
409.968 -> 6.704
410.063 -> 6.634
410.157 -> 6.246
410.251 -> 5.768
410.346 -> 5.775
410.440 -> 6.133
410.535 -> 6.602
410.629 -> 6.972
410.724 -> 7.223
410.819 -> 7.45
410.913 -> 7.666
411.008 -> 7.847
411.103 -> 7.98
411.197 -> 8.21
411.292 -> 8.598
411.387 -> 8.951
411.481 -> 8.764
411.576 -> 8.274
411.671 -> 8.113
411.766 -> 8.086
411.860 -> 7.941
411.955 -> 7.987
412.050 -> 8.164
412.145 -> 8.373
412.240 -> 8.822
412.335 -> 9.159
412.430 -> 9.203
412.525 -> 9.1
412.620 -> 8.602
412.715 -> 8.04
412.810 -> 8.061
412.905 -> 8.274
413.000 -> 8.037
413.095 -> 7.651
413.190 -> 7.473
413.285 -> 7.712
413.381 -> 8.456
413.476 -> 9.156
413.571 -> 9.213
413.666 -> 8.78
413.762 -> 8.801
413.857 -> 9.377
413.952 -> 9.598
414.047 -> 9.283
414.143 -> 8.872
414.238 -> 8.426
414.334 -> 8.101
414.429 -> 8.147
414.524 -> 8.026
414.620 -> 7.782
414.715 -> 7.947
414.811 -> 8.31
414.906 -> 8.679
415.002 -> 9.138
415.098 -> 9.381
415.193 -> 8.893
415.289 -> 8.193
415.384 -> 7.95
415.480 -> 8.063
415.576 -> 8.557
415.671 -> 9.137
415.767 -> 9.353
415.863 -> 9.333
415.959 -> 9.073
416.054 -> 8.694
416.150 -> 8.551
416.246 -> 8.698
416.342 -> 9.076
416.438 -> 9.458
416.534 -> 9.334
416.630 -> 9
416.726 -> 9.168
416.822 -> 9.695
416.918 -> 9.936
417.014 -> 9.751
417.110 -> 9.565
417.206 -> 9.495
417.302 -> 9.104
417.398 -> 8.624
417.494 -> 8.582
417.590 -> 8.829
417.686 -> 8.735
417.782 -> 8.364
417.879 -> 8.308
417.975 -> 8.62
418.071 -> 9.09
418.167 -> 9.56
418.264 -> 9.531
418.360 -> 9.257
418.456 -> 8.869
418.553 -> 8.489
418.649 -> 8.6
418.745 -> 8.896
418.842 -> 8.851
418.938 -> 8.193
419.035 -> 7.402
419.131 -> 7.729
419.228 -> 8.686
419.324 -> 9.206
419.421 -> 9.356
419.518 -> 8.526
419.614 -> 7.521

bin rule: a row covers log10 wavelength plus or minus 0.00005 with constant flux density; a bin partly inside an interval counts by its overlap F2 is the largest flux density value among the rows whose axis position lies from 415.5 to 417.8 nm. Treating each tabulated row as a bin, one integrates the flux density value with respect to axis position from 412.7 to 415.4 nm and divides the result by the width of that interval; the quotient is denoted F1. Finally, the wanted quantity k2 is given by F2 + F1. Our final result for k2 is 18.4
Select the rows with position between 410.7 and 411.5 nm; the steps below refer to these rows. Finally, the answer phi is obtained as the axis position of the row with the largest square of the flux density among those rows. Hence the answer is 411.387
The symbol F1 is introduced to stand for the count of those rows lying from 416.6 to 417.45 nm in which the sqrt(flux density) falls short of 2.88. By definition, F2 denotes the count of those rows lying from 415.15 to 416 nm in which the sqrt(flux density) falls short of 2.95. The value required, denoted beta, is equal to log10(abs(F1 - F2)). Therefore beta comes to 0.60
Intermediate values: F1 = 0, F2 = 4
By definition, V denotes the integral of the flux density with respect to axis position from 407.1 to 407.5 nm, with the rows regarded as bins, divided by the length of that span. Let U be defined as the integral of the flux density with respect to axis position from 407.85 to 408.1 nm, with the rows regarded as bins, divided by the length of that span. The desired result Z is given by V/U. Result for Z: 1.04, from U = 8.3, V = 8.7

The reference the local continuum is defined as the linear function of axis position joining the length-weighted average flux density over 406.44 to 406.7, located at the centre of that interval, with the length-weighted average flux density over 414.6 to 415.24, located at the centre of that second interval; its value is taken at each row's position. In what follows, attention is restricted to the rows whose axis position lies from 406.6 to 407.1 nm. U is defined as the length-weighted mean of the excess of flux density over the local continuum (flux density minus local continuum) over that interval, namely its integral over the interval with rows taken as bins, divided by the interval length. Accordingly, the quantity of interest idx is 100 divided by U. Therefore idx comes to 1743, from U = 0.06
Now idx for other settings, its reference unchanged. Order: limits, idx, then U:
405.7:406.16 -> 343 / 0.29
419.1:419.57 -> 273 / 0.37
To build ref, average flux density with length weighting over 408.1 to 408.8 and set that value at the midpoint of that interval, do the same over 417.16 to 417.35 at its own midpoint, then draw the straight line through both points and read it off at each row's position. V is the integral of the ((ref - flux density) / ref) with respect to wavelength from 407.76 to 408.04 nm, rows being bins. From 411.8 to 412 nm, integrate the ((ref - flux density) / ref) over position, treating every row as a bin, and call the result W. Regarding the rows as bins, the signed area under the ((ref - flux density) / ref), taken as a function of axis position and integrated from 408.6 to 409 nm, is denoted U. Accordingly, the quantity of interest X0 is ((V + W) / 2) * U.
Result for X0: 0.0000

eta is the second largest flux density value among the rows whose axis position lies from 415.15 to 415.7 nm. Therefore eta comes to 8.893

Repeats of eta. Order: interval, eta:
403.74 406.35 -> 9.987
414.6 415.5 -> 9.138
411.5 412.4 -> 8.822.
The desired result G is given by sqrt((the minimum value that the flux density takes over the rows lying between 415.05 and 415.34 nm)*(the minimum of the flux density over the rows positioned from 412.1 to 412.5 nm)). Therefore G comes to 8.3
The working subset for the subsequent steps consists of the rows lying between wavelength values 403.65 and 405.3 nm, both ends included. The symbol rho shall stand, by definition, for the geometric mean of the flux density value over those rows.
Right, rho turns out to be 8.9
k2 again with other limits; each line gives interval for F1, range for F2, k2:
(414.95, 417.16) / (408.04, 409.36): 17.8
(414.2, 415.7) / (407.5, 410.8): 17.1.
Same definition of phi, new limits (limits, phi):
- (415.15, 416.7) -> 416.438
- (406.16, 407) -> 406.677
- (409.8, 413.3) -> 412.430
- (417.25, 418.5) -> 418.167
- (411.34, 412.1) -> 411.387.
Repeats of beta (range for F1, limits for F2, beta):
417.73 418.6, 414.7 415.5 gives 0.78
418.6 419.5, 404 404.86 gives 0.30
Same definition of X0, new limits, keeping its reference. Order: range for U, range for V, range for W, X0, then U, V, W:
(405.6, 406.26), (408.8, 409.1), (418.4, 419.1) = -0.0030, -0.073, 0.009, 0.07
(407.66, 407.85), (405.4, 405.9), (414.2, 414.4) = -0.0001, 0.007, -0.038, 0.02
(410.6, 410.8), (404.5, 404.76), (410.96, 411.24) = 0.0002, 0.036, -0.013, 0.02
